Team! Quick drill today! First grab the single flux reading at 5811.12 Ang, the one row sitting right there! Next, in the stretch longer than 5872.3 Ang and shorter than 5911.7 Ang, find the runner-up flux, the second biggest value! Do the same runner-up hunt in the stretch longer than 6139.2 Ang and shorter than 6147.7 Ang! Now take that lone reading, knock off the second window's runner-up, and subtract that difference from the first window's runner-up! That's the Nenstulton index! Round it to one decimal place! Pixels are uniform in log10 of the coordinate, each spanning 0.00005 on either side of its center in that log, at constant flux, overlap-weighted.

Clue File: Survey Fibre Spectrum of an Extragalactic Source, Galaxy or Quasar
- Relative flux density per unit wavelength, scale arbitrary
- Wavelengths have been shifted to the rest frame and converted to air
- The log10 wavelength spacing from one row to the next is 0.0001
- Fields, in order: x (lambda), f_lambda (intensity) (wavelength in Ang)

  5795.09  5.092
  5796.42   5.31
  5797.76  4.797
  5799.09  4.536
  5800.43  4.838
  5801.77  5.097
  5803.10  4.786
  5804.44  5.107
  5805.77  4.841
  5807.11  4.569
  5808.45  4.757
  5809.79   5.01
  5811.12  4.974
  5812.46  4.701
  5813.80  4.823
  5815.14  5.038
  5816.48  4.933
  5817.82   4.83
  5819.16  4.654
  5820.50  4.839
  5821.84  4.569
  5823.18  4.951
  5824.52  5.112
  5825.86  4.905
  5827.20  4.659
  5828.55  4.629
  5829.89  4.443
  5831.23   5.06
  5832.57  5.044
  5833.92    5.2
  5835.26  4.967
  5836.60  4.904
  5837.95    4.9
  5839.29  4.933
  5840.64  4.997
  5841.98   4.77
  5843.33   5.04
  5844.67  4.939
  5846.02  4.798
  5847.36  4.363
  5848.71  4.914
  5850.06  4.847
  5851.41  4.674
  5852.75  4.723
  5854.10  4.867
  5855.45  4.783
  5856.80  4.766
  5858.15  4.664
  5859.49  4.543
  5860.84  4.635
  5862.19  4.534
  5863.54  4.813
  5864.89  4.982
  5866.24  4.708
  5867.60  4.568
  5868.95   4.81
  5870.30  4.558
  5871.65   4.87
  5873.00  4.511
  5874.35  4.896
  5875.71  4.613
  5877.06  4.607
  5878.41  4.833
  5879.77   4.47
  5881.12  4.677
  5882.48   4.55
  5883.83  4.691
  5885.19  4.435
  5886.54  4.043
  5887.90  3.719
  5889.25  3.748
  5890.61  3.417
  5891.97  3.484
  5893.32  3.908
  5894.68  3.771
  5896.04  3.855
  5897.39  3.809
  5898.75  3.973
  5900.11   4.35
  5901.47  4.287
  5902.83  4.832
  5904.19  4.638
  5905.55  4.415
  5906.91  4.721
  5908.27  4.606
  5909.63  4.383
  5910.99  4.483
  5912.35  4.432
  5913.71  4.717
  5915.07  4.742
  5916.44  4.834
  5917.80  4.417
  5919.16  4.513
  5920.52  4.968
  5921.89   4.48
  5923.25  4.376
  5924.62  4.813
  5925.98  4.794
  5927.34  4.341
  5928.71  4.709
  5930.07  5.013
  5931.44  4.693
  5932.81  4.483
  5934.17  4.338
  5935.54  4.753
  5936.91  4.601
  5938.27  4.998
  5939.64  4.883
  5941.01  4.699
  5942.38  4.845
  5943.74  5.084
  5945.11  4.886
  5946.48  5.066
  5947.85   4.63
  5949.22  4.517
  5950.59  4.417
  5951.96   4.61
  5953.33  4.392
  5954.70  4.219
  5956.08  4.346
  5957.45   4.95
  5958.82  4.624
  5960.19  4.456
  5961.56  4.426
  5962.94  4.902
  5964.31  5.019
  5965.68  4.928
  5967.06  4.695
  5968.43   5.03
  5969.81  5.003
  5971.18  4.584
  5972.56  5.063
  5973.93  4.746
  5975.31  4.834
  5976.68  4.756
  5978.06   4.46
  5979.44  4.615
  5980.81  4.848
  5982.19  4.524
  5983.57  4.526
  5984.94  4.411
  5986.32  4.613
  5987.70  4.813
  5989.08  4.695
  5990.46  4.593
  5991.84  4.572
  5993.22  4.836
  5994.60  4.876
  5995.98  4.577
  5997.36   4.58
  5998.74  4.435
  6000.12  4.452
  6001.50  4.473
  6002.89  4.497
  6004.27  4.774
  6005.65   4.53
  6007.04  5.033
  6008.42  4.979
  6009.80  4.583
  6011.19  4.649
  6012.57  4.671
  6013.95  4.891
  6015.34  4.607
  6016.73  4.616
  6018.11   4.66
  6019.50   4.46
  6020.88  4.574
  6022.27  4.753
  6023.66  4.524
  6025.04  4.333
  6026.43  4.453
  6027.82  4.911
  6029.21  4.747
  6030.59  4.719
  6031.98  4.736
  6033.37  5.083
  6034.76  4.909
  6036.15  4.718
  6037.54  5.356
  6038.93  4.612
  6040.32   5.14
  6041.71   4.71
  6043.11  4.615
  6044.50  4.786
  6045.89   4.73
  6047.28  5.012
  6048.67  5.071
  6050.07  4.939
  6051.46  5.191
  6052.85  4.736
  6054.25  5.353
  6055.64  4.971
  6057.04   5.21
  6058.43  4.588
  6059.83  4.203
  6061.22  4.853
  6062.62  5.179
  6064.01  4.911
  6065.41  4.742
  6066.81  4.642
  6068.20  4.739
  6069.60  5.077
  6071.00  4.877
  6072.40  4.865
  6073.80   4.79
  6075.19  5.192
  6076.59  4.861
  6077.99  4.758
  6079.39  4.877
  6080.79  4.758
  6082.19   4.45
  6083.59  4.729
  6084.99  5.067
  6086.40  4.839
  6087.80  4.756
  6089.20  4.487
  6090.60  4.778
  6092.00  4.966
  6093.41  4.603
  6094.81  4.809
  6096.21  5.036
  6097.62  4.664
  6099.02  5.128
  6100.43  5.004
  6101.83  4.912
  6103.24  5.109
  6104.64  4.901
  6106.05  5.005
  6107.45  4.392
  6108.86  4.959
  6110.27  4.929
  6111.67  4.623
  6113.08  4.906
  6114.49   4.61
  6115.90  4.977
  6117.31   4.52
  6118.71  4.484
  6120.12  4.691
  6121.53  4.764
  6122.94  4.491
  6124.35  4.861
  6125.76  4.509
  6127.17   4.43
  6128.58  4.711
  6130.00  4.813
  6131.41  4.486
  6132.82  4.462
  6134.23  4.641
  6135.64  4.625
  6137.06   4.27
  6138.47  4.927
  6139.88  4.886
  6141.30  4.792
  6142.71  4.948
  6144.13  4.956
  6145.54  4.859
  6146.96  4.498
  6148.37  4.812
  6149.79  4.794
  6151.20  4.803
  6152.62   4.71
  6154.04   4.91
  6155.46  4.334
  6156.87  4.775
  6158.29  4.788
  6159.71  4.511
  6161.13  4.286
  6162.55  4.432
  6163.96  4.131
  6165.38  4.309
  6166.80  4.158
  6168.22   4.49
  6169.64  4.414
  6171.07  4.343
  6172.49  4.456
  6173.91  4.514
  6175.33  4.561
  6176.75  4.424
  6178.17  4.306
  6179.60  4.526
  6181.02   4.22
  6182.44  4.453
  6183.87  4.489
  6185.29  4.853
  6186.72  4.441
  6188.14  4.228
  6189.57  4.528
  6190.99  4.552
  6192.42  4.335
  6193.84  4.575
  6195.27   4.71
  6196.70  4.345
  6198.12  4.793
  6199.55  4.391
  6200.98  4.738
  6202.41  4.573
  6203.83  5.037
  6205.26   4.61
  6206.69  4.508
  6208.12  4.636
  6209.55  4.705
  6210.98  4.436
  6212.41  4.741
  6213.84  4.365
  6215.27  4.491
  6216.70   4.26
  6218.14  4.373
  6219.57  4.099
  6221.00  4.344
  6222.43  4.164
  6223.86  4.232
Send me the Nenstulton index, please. 4.8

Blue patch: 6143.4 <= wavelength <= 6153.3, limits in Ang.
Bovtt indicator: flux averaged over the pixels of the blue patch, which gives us 4.78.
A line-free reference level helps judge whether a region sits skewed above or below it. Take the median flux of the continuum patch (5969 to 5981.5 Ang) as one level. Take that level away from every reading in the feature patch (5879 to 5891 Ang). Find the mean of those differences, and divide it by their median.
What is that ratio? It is 1.7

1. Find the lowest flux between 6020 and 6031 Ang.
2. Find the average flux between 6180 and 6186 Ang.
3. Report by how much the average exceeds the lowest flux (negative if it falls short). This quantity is 0.2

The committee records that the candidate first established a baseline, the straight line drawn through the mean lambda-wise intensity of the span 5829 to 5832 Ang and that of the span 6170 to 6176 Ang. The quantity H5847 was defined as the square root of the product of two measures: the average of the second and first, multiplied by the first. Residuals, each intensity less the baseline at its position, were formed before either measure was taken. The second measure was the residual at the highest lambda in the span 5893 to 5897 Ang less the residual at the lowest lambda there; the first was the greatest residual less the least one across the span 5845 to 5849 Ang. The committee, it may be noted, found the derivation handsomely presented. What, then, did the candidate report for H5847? 0.37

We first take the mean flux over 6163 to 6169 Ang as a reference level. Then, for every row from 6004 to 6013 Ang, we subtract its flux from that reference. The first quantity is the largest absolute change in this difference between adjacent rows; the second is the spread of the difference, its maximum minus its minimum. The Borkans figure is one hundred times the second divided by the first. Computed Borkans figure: 100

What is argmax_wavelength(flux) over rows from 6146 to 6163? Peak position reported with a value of 6154.04 Ang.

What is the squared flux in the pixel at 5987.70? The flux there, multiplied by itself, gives 23.2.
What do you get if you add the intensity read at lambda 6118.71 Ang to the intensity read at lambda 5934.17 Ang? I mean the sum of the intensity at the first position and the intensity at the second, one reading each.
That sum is 8.8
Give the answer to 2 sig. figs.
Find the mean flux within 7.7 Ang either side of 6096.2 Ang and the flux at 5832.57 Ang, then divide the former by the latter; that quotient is 0.96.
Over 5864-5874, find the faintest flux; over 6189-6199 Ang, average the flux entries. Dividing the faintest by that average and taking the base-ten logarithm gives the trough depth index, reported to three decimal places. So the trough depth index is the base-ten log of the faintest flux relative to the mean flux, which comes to -0.004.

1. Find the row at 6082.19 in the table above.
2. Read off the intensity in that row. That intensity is 4.45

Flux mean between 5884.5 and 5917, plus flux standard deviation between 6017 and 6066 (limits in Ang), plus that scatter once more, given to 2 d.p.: 4.78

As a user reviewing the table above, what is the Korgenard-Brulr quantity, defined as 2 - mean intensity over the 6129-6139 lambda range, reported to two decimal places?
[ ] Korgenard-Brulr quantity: -2.60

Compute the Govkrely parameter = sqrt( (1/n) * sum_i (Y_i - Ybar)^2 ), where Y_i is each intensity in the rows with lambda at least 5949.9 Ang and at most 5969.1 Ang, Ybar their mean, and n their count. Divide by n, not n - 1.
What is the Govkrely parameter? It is 0.27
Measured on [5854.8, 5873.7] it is 0.14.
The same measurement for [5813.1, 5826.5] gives 0.16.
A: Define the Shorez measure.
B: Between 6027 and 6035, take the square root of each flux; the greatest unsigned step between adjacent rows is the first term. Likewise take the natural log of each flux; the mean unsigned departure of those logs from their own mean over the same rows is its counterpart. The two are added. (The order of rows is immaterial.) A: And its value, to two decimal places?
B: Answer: 0.10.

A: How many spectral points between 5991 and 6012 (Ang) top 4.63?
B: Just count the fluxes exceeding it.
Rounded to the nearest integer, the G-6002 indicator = 6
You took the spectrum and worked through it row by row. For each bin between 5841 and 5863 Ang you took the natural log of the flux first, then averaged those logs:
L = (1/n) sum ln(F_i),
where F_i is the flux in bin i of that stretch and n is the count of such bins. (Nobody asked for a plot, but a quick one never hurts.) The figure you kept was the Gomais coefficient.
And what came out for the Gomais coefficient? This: 1.56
